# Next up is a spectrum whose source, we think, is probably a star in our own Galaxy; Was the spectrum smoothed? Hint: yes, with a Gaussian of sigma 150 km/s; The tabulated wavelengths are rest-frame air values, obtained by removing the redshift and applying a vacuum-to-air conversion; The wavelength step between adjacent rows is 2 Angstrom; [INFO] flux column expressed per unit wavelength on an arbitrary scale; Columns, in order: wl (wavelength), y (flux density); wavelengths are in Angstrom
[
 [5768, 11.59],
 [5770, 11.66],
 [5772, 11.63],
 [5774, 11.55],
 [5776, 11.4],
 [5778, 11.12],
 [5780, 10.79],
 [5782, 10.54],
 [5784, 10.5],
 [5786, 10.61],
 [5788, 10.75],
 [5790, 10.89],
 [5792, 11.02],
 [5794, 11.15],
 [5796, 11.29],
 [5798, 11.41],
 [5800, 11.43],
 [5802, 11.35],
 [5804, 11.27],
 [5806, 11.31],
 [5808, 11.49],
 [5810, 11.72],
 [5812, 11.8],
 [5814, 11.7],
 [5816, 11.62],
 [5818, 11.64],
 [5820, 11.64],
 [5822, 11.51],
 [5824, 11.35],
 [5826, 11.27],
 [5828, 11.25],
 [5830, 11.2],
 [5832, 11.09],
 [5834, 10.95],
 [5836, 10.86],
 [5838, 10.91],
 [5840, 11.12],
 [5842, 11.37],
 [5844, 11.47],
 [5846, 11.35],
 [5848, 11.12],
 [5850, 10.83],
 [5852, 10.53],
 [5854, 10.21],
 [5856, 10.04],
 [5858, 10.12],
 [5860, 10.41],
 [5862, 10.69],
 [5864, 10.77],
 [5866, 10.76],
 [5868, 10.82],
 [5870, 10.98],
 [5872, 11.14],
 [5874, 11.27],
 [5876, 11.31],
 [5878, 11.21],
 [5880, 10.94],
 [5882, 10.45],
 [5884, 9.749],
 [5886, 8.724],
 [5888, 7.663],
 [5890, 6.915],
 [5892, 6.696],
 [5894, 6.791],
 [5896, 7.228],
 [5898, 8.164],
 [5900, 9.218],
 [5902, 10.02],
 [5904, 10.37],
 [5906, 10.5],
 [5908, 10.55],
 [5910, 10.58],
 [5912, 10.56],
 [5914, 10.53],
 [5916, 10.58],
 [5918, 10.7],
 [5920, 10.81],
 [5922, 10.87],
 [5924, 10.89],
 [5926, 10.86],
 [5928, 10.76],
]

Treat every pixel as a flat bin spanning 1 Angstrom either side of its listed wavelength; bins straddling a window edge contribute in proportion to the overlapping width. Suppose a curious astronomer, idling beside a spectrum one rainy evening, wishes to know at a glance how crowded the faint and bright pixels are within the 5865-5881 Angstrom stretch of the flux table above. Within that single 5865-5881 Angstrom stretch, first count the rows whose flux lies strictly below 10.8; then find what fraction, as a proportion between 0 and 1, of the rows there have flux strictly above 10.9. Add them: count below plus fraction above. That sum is 2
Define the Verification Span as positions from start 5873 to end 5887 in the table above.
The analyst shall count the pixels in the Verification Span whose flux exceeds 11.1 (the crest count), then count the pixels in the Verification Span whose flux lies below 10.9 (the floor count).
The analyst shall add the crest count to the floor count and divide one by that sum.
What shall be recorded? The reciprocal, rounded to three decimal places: 0.167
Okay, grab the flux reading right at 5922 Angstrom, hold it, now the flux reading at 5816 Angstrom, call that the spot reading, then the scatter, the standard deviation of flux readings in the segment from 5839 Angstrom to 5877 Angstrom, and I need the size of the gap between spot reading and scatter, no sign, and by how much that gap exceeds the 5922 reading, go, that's 0.3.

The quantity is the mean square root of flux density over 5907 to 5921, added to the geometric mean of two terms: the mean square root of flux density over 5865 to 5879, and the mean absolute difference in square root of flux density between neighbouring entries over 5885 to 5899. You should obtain 3.85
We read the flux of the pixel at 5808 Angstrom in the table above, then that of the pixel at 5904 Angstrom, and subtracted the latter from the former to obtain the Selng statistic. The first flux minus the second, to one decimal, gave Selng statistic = 1.1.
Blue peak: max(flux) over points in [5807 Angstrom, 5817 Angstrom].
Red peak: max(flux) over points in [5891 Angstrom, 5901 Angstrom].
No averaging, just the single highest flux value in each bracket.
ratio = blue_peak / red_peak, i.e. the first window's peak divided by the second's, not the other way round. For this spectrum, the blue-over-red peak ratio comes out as 1.28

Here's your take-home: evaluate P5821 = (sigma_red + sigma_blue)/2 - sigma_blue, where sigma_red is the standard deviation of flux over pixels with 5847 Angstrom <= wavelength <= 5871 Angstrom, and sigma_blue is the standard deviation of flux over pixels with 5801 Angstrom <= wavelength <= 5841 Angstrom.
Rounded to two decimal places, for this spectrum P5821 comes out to 0.03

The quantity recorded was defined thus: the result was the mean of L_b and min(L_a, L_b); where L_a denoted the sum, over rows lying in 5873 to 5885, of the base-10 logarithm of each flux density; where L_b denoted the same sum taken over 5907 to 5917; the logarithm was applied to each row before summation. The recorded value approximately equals 5.1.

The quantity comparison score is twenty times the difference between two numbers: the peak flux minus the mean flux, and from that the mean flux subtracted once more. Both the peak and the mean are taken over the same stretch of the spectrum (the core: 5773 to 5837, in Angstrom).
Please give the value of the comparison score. -213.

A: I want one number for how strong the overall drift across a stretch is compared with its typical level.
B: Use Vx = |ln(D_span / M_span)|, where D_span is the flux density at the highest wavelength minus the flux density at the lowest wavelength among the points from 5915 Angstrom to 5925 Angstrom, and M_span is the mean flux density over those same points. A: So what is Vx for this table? 3.5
